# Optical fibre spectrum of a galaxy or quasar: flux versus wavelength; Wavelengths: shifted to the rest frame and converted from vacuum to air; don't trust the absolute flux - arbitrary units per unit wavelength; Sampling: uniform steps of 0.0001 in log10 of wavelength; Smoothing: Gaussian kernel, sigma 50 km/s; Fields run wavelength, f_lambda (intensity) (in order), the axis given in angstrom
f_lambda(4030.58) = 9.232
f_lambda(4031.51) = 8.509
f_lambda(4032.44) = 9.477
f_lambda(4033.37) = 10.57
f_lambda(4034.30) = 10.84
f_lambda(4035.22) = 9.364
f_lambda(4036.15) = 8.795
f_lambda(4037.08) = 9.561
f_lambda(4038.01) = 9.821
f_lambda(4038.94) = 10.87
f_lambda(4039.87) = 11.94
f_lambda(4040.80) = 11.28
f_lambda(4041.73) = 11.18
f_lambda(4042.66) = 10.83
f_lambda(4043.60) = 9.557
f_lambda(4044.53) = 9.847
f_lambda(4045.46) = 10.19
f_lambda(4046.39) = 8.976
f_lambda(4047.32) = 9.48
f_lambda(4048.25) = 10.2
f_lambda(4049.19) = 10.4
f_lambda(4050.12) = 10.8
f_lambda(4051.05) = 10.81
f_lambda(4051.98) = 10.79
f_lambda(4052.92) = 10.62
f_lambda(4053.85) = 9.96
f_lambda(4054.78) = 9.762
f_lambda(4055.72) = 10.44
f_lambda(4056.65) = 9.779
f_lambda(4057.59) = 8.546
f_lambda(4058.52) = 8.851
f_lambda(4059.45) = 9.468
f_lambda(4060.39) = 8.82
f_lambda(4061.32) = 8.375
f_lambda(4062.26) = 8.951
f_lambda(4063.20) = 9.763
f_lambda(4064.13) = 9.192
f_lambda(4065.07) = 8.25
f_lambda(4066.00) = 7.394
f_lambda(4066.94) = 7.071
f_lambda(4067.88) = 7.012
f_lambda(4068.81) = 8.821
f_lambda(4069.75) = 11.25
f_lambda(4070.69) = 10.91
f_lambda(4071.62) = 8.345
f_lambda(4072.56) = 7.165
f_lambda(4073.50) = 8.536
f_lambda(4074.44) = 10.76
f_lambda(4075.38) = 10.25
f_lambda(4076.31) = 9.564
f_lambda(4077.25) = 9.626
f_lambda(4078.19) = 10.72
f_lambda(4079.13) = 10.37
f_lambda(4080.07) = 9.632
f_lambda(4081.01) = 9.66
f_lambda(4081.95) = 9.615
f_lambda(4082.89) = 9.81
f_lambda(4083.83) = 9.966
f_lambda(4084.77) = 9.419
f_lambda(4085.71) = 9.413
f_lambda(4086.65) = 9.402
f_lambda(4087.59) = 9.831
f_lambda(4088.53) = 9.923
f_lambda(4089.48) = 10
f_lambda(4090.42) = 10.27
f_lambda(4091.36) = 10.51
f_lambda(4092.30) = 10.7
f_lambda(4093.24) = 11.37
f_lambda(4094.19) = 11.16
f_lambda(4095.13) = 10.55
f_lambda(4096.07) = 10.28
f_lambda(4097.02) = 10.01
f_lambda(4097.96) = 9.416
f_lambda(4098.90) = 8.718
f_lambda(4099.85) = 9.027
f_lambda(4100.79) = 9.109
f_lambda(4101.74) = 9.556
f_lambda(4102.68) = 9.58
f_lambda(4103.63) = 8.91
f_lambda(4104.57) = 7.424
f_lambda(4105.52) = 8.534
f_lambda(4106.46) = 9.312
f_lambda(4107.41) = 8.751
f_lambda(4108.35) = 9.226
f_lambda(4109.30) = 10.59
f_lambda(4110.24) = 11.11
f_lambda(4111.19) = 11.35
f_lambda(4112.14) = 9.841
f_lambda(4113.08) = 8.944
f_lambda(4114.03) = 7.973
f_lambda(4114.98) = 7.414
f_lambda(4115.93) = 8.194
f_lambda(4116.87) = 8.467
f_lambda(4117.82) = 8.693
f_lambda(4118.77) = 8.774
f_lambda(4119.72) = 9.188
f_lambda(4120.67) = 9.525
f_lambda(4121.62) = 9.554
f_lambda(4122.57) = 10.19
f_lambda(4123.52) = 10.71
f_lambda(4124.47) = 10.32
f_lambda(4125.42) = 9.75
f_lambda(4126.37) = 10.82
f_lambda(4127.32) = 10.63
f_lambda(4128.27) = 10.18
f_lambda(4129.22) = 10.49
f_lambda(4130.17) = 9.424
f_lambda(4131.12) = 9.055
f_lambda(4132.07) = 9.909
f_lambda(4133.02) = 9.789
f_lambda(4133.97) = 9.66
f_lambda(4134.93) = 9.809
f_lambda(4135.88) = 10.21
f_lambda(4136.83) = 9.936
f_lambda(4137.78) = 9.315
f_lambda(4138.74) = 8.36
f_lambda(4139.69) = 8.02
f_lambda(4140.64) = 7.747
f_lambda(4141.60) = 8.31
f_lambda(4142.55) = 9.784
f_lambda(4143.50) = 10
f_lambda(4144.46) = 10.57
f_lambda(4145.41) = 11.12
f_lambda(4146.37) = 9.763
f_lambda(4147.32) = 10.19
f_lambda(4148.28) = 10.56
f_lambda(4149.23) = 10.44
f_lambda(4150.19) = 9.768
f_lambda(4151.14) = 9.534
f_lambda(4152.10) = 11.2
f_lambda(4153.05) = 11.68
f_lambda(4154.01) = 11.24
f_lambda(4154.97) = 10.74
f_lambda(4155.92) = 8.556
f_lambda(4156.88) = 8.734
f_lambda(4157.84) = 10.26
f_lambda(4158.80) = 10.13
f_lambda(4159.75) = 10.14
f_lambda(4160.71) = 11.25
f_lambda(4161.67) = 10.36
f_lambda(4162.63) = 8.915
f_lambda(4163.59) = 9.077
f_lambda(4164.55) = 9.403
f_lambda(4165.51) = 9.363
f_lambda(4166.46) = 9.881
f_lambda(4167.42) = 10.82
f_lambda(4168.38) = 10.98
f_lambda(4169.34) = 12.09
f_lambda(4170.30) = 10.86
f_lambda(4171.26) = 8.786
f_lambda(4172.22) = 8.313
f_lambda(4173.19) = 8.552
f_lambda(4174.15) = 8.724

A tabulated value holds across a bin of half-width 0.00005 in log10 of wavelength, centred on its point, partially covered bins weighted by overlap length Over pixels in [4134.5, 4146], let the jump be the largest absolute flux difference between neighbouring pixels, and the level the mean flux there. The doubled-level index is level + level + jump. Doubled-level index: 20.3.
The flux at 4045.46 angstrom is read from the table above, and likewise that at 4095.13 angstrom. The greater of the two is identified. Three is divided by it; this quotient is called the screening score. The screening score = 0.284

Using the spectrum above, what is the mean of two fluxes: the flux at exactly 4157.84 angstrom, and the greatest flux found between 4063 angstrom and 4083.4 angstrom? 10.8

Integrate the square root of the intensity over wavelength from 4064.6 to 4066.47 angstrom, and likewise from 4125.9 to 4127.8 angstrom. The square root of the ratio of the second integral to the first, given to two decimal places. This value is 1.09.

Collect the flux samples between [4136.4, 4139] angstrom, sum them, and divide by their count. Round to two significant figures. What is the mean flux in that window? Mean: 9.2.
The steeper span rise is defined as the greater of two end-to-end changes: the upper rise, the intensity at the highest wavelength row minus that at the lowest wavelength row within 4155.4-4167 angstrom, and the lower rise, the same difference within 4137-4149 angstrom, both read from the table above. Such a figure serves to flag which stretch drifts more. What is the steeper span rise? 1.3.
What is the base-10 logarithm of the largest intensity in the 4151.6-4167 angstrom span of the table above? 1.07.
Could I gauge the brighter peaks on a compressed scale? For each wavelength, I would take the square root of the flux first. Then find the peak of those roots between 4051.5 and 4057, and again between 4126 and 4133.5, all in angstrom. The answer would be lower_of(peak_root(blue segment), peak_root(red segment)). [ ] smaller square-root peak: 3.28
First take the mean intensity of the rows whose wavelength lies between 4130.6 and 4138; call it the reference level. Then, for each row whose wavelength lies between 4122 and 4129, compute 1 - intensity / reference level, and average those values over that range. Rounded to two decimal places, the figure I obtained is -0.07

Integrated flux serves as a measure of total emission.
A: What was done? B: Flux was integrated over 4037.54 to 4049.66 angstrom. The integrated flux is 125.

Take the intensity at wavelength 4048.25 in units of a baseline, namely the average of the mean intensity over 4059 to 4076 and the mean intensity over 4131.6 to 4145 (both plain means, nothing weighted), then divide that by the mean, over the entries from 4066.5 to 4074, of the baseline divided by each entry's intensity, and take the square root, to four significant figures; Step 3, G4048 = 1.011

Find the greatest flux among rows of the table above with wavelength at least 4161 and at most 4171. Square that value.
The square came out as 146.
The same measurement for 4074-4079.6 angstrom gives 116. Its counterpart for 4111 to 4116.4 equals 129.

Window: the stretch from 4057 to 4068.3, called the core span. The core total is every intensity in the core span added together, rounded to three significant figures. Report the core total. 102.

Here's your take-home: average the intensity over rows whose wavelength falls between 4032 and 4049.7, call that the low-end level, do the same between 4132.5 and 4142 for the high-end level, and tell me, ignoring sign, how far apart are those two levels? 1.05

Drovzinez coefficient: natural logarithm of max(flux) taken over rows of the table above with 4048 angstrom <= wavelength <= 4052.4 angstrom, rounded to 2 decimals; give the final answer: 2.38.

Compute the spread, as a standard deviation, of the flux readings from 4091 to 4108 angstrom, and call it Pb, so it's 1.0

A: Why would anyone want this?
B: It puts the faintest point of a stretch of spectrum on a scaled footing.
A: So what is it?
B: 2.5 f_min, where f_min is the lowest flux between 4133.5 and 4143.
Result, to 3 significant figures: 19.4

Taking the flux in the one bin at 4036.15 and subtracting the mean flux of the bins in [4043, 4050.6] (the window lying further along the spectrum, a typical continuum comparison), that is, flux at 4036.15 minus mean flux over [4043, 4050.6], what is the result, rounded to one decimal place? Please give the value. -1.1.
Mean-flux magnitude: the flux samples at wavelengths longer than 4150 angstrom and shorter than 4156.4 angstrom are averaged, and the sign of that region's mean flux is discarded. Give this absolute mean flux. 10.4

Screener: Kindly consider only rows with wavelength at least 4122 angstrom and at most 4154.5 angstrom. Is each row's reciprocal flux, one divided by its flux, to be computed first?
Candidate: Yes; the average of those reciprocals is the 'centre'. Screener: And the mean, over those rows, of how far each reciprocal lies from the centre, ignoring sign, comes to 0.0071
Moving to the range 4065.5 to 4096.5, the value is 0.0107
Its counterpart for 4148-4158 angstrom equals 0.0081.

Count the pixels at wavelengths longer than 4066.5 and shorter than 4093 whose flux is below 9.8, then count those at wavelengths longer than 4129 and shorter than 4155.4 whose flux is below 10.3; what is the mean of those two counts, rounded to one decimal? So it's 16.5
